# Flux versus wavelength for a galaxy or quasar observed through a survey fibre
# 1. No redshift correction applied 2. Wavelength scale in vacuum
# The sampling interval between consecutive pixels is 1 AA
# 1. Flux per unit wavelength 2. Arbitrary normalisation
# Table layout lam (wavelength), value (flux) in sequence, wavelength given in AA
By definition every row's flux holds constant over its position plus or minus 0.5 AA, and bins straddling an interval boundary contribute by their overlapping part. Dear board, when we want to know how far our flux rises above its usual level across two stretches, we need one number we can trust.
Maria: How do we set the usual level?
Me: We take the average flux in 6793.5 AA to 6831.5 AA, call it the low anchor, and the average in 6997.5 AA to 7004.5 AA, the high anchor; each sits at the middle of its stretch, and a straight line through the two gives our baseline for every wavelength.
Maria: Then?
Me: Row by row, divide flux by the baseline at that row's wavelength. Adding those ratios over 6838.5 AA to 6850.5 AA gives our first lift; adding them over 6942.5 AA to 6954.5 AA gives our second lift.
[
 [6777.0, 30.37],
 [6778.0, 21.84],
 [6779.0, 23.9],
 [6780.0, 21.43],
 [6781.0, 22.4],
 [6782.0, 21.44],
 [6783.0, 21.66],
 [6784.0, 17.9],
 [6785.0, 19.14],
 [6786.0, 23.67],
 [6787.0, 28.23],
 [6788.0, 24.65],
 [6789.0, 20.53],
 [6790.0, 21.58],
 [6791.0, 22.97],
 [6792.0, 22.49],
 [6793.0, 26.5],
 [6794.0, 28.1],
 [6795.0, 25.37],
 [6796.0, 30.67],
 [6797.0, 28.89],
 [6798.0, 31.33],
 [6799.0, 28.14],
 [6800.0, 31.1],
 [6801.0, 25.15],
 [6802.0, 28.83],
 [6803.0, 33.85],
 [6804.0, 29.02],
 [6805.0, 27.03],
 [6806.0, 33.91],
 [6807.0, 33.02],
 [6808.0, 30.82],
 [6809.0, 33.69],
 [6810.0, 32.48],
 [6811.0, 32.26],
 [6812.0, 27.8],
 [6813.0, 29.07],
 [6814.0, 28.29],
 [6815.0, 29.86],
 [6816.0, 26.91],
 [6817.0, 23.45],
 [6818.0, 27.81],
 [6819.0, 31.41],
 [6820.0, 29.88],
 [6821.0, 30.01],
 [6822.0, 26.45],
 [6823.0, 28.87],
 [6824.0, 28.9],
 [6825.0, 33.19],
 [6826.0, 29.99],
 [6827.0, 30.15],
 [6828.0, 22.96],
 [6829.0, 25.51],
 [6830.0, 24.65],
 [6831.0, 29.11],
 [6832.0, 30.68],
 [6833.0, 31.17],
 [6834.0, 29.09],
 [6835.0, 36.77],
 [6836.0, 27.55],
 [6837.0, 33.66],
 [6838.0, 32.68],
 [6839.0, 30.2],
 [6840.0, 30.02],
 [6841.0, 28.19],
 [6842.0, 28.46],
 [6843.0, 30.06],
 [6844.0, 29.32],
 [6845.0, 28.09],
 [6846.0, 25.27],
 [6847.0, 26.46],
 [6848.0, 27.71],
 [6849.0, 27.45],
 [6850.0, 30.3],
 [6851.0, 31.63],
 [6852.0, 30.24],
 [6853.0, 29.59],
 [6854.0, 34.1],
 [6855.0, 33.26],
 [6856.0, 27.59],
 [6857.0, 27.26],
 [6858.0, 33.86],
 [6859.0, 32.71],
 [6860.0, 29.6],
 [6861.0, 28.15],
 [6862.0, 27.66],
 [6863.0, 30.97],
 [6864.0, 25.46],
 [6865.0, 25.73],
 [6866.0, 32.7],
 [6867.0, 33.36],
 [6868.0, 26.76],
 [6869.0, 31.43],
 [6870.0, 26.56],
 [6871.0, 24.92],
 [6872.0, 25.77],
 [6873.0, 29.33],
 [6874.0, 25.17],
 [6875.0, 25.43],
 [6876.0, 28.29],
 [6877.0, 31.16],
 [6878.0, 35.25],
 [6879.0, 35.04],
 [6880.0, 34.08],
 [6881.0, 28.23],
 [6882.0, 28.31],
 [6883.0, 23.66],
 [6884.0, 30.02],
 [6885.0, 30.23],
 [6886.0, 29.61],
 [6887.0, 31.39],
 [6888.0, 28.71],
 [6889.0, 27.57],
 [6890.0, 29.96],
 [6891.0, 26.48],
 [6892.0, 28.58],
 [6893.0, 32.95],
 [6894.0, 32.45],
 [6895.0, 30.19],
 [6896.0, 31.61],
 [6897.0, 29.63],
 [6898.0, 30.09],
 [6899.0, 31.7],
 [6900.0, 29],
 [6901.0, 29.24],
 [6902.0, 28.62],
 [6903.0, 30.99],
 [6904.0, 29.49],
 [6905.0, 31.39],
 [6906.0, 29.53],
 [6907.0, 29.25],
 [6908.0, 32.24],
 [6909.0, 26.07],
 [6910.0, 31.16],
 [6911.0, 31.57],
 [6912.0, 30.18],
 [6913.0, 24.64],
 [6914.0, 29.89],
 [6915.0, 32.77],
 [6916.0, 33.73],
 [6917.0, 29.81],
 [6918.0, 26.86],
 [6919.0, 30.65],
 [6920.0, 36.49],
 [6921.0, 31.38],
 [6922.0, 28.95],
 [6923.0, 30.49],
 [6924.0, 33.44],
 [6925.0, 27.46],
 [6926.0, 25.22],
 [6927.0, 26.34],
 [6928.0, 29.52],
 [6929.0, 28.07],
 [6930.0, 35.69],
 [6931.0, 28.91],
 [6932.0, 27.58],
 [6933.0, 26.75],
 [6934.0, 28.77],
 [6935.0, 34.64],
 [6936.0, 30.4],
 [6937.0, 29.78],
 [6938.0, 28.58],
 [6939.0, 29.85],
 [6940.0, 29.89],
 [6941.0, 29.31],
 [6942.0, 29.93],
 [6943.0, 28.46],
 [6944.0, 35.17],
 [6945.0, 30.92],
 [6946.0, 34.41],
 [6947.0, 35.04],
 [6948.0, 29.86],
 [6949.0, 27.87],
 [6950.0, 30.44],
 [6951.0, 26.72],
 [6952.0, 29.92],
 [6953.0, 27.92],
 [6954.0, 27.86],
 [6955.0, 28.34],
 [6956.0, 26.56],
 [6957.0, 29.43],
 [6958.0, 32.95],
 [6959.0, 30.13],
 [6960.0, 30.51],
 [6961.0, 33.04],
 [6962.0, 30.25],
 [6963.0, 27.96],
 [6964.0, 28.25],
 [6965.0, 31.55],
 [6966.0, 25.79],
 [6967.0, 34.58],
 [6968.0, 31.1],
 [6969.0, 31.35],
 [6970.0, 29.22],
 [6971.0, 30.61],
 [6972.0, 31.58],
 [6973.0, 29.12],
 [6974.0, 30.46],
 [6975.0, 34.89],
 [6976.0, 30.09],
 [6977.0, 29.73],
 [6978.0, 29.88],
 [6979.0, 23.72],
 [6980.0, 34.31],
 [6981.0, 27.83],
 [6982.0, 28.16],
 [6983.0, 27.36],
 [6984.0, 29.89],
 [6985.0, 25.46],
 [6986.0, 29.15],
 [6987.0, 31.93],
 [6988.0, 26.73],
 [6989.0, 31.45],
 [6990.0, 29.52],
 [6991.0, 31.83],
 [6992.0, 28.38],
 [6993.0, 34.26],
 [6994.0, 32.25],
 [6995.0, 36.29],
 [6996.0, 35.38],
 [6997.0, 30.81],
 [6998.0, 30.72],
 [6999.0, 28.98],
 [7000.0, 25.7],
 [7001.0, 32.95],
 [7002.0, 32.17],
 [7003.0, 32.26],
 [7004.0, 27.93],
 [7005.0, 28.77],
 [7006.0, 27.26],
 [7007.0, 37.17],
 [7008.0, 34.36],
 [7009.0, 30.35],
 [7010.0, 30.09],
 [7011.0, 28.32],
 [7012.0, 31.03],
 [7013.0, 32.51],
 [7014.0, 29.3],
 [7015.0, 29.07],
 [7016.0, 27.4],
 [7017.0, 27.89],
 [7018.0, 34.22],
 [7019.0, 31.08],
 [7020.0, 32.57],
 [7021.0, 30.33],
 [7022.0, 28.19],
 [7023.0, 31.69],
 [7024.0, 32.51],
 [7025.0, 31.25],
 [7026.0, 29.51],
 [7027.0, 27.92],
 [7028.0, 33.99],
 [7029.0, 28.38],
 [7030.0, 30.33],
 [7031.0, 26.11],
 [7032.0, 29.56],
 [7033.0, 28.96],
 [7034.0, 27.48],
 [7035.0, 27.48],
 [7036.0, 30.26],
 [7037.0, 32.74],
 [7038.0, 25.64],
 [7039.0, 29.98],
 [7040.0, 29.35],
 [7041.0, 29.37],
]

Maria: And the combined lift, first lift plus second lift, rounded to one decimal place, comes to 23.9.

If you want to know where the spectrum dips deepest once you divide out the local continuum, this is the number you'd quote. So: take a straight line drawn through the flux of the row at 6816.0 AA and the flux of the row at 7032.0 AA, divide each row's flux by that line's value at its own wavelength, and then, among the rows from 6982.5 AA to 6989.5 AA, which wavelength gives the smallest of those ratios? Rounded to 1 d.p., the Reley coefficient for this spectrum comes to 6985.0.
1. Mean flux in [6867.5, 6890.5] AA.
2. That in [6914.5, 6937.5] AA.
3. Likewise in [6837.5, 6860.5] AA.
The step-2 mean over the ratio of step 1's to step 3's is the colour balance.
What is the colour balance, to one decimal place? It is 30.9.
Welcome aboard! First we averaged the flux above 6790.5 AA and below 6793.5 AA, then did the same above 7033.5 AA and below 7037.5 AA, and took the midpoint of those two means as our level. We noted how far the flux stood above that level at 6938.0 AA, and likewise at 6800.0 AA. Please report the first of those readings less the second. -2.5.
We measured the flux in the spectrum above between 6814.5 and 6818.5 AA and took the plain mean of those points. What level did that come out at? 27.0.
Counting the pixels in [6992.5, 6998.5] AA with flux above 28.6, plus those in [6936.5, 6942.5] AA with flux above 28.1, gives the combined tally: 12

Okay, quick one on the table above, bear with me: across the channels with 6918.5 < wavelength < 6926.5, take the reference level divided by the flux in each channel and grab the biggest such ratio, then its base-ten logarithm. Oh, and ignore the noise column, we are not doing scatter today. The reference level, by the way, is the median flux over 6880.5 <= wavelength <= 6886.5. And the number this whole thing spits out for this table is 0.060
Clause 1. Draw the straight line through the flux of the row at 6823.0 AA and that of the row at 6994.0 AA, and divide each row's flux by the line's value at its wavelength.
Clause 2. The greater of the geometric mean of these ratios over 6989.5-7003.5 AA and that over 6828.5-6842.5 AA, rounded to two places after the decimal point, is 1.02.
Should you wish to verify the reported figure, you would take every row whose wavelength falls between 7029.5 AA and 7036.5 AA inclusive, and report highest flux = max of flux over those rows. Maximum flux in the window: 30.33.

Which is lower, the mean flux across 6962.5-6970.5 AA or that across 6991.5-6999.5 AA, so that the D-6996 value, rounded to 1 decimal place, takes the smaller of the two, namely 30.0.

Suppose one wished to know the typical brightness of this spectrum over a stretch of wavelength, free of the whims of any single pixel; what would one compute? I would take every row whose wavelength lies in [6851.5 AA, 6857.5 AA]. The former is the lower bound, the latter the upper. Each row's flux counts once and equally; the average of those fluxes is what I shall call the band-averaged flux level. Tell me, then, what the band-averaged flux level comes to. 30.3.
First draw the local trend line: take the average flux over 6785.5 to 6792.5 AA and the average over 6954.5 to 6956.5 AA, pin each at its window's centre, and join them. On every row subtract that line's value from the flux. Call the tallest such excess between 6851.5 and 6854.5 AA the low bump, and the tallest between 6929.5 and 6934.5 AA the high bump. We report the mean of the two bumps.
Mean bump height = 9.0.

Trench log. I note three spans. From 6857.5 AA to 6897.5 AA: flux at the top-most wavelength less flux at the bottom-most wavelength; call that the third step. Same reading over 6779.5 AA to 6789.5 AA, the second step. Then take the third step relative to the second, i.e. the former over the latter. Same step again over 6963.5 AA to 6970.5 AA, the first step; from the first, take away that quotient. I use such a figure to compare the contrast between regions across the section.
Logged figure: -3.7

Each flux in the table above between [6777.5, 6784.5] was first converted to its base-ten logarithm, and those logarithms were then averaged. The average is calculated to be 1.33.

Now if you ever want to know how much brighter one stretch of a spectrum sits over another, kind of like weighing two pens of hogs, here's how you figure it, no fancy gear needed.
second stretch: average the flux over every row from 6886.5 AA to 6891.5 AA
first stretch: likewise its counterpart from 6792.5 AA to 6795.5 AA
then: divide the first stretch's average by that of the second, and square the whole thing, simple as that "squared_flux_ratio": 0.86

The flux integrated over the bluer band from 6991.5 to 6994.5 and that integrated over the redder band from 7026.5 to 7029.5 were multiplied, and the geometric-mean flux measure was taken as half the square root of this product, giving 46.3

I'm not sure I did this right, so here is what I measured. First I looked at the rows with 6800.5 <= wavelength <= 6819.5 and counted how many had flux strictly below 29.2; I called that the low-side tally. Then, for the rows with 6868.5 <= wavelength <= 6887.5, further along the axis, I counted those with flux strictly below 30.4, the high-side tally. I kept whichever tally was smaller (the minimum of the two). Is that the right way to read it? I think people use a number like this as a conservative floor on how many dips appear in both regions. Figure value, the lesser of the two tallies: 10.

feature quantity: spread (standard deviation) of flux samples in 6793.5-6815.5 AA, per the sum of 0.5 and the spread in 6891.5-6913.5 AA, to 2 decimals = 1.04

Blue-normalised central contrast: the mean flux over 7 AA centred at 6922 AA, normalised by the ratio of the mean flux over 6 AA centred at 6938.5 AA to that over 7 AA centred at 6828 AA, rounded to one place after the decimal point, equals 29.5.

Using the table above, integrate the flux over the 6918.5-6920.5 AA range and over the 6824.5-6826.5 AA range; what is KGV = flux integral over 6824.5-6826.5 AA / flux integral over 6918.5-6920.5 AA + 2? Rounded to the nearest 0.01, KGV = 2.94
